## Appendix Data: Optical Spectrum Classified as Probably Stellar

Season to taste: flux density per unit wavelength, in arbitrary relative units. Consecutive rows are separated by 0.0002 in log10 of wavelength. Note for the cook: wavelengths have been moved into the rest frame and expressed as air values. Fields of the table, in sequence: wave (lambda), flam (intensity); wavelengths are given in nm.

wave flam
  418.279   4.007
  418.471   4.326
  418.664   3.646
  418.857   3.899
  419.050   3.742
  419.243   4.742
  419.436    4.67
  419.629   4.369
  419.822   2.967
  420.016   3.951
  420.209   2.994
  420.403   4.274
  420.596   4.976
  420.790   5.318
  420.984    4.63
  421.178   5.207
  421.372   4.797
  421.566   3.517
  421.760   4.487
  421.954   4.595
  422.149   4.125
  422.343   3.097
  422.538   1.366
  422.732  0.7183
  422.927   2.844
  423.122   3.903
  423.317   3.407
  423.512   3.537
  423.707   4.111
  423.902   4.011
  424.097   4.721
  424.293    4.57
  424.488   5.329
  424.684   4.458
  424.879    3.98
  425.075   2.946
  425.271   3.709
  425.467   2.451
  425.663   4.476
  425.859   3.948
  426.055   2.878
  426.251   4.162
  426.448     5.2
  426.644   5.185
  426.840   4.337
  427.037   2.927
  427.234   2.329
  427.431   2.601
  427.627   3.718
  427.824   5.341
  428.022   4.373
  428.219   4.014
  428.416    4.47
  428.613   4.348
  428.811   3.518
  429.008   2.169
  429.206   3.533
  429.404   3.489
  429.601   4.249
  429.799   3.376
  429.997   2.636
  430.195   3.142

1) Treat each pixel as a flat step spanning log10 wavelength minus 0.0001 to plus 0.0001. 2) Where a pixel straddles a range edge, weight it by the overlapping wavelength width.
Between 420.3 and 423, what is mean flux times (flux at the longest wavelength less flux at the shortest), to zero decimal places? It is -6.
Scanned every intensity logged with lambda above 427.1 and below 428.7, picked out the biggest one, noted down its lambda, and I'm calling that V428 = 427.824 nm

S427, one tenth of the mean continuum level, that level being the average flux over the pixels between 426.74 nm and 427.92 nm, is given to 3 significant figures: 0.354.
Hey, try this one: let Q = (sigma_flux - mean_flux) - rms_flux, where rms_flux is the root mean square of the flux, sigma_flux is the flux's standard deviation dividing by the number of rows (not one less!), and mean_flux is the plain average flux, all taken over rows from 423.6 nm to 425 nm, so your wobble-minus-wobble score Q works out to -8.5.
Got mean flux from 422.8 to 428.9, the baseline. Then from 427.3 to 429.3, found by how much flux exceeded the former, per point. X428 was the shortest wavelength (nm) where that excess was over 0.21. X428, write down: 427.824 nm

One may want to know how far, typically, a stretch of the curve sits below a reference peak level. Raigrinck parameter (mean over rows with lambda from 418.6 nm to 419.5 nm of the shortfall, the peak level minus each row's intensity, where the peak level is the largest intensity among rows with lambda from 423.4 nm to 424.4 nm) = 0.58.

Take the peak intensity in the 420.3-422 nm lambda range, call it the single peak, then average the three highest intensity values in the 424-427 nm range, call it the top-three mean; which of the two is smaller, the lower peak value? 5.24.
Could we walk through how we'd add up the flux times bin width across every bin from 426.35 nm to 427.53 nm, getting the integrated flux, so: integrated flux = 4.4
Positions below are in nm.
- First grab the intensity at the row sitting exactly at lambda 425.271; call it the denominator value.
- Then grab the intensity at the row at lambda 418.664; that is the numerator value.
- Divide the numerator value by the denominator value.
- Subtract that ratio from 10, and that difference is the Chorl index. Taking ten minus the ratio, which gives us 9.02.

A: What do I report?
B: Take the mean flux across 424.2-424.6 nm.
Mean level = 4.9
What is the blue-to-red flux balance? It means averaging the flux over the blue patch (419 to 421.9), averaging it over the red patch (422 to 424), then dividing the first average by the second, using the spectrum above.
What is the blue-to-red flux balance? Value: 1.4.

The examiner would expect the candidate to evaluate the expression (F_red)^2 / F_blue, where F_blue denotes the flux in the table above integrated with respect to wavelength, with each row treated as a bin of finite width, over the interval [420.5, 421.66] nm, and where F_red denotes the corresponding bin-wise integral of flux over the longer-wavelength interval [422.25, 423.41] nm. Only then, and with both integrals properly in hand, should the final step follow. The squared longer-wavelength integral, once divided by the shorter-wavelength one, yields 1.6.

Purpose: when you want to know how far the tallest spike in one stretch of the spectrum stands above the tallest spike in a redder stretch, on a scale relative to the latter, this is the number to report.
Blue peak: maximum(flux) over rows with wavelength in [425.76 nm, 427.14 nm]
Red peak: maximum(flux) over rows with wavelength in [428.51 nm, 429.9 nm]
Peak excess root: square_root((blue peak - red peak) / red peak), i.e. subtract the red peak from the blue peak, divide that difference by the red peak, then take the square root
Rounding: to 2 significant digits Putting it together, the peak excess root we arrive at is 0.44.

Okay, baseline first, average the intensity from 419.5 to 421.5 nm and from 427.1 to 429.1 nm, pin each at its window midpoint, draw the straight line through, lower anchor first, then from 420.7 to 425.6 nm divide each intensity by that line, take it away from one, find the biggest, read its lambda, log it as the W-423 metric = 422.732 nm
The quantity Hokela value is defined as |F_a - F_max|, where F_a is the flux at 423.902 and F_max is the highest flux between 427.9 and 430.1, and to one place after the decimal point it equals 0.5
